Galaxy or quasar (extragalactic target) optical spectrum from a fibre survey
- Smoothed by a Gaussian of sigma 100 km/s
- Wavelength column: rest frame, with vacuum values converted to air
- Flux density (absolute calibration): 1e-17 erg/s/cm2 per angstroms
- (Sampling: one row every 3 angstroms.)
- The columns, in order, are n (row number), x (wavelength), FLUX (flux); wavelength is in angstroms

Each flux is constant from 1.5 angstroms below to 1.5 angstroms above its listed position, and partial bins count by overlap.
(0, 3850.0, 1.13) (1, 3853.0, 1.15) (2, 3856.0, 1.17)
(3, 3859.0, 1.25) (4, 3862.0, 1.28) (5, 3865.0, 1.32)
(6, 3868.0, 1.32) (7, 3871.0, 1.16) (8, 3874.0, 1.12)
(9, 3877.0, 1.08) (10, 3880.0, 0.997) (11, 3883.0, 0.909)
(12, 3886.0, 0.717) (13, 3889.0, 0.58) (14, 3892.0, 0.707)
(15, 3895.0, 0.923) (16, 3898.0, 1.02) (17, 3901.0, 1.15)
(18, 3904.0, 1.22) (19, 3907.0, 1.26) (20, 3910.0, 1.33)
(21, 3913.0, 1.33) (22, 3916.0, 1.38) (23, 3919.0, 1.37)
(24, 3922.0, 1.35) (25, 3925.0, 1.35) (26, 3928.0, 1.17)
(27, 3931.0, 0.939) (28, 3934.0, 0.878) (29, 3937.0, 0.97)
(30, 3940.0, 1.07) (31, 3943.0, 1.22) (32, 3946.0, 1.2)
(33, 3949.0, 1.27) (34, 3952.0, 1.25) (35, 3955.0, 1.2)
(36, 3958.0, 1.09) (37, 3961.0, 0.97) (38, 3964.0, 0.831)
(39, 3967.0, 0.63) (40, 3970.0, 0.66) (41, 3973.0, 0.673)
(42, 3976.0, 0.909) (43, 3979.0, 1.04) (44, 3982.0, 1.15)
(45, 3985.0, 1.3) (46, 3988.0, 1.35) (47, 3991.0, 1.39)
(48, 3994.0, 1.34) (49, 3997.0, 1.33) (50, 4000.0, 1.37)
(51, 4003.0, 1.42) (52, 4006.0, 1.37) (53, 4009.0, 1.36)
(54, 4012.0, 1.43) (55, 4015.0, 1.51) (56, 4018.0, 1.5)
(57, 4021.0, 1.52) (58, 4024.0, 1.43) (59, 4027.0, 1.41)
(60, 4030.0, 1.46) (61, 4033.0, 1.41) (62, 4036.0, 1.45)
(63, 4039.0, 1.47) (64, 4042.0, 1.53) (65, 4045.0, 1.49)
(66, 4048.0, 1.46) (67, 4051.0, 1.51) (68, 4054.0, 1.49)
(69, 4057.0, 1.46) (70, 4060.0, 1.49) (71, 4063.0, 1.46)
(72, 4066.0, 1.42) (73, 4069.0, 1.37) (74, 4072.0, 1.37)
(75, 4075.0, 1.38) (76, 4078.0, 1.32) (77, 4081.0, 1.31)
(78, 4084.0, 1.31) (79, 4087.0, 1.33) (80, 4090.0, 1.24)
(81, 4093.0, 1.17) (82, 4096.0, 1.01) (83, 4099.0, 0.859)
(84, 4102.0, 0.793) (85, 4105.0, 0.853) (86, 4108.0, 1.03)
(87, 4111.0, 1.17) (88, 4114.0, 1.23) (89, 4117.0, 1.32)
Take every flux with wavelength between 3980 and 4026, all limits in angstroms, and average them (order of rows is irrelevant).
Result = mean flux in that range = 1.38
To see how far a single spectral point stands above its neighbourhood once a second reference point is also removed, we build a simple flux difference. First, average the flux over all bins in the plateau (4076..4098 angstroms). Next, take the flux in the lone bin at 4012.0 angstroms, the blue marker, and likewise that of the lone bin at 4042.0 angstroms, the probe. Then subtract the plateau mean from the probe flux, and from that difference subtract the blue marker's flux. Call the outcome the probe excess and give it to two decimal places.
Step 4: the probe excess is -1.14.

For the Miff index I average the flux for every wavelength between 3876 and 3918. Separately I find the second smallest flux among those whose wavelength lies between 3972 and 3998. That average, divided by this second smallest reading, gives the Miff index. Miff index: 1.15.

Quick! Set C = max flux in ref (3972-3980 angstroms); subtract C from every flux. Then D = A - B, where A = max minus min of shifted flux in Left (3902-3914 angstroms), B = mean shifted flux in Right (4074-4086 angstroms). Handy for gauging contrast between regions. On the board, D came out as -0.18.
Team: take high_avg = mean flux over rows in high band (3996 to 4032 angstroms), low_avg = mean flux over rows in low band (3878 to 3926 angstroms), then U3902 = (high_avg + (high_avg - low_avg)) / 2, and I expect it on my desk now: 0.88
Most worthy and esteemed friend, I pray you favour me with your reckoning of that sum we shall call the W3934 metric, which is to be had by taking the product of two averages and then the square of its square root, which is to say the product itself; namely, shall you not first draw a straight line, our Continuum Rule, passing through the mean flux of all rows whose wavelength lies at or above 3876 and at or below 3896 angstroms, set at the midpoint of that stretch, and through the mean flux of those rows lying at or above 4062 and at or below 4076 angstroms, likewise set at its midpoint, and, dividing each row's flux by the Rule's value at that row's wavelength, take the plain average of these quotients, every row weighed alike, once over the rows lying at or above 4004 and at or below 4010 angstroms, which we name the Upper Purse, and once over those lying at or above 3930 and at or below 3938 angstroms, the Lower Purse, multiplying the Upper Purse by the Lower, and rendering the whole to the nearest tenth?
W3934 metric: 1.1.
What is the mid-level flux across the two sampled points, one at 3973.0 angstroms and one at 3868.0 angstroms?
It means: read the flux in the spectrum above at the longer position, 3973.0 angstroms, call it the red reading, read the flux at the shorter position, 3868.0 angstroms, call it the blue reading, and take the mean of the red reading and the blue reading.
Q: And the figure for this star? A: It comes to 1.00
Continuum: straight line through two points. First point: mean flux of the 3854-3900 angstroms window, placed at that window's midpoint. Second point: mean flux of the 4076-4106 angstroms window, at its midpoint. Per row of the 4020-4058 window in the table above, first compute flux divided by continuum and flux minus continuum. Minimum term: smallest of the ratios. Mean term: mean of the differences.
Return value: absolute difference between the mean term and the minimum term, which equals 0.92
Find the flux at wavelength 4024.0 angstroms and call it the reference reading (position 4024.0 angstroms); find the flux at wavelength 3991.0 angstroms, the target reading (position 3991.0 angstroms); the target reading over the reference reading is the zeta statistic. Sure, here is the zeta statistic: 1.0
